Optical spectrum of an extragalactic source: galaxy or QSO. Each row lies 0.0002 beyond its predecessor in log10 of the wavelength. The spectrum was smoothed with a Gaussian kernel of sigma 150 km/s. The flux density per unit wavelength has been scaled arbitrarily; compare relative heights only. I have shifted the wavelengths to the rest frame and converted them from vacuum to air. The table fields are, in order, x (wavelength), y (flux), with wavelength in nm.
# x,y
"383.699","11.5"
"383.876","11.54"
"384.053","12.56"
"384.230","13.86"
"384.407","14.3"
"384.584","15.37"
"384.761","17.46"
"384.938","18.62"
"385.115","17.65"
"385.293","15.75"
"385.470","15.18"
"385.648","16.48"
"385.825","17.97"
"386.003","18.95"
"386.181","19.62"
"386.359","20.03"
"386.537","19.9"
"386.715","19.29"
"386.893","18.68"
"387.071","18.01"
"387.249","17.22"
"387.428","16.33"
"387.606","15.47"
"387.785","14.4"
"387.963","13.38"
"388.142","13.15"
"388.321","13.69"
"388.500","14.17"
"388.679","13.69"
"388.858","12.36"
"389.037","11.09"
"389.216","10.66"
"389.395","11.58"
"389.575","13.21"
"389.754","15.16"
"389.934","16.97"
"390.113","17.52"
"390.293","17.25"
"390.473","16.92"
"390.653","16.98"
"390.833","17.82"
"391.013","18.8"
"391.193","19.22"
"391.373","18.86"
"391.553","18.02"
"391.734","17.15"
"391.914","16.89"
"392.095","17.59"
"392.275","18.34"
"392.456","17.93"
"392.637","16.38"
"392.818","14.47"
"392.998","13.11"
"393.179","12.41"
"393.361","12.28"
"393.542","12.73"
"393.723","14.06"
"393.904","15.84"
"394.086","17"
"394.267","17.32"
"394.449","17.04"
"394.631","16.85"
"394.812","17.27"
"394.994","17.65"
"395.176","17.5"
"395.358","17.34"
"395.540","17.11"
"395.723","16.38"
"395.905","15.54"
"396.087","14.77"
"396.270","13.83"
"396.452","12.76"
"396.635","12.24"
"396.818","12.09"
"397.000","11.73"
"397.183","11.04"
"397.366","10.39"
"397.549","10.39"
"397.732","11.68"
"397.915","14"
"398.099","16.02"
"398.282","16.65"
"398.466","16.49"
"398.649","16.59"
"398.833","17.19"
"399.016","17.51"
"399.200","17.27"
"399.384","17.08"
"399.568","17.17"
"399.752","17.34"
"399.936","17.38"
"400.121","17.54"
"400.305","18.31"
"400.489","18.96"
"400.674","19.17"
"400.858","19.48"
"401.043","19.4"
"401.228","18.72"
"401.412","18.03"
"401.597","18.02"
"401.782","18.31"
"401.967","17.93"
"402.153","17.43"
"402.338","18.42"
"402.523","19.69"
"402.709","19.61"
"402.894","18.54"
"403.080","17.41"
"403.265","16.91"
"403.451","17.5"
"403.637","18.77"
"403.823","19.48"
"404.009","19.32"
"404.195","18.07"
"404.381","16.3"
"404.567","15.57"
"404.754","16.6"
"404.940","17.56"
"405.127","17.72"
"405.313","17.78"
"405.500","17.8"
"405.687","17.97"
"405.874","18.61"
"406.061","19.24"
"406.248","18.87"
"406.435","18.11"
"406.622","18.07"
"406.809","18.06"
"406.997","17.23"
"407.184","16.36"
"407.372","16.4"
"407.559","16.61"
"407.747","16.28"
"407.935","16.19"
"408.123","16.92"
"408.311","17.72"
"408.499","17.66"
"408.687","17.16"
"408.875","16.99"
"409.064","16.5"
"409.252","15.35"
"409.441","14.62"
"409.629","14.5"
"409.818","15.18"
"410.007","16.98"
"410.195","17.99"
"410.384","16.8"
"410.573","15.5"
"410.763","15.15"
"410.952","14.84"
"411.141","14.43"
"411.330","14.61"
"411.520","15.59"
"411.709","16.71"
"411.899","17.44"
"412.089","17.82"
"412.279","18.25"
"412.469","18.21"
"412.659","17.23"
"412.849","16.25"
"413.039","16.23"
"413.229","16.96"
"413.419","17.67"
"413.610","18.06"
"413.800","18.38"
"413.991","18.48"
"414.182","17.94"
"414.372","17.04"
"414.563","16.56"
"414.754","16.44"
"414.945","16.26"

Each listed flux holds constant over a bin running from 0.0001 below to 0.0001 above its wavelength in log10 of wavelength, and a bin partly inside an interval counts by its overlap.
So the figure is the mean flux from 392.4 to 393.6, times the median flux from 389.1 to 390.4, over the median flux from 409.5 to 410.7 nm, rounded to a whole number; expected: 13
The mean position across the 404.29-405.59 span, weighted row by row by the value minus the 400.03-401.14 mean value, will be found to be 404.79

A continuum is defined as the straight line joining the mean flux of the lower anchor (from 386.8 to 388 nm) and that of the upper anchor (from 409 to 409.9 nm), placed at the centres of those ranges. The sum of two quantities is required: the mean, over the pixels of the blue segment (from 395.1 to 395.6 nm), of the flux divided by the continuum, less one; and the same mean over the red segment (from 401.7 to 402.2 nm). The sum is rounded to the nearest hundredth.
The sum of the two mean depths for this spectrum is 0.24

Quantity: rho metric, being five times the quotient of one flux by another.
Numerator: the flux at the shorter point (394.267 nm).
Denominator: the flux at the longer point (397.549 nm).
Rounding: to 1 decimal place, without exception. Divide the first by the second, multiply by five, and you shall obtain 8.3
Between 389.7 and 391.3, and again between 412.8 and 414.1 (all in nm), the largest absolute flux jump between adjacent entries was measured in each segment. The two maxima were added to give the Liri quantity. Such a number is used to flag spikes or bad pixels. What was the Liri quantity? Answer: 2.54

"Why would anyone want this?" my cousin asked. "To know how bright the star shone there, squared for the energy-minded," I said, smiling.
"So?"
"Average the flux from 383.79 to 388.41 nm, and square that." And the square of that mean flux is 267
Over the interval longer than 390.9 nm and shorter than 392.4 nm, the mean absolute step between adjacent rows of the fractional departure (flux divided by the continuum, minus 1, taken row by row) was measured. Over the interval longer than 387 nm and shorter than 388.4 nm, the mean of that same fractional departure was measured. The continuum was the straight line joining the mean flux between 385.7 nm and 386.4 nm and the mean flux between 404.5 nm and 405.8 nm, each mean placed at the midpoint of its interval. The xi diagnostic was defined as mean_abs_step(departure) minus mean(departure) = 0.23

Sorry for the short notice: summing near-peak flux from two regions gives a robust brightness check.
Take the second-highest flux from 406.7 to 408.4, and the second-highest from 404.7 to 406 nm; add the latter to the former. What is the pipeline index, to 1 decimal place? 35.7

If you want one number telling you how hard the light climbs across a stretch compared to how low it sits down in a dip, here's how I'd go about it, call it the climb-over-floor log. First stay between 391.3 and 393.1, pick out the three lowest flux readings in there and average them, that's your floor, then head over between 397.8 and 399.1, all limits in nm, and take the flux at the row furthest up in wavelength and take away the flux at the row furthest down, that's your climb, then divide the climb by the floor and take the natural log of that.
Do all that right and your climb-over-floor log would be -1.4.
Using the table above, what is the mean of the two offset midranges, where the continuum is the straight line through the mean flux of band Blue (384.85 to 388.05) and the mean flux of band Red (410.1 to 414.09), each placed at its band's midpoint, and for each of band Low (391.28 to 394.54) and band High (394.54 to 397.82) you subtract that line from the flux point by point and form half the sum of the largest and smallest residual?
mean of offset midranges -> -2.4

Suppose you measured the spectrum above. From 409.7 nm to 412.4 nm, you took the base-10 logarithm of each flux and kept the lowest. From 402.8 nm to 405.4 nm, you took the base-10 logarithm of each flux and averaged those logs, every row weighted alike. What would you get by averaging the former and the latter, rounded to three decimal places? 1.203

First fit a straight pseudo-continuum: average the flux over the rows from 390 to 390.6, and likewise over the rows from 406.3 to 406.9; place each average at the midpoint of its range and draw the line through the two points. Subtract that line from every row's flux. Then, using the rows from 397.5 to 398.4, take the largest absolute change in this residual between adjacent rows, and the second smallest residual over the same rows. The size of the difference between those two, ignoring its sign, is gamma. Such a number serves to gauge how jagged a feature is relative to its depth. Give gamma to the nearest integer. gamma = 8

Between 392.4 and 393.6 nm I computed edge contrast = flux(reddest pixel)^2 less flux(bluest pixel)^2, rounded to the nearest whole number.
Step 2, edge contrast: -159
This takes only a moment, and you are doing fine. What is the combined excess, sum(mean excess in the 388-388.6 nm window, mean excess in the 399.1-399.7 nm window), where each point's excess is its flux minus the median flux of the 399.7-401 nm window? -5.8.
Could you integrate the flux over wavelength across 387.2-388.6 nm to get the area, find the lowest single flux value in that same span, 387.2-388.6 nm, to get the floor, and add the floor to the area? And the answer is 34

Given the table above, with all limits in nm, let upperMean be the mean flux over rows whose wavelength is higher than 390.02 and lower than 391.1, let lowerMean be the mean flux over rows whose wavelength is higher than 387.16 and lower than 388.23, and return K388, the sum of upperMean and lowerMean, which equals 33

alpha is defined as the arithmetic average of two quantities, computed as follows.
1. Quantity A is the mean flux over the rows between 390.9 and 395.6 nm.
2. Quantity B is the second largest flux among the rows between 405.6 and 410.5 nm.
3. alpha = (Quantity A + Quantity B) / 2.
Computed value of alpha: 17.7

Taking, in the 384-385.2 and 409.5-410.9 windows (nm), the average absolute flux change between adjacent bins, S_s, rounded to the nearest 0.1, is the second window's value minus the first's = -0.1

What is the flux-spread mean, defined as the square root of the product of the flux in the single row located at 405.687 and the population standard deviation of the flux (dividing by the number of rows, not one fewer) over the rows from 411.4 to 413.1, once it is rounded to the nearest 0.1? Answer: 4.0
